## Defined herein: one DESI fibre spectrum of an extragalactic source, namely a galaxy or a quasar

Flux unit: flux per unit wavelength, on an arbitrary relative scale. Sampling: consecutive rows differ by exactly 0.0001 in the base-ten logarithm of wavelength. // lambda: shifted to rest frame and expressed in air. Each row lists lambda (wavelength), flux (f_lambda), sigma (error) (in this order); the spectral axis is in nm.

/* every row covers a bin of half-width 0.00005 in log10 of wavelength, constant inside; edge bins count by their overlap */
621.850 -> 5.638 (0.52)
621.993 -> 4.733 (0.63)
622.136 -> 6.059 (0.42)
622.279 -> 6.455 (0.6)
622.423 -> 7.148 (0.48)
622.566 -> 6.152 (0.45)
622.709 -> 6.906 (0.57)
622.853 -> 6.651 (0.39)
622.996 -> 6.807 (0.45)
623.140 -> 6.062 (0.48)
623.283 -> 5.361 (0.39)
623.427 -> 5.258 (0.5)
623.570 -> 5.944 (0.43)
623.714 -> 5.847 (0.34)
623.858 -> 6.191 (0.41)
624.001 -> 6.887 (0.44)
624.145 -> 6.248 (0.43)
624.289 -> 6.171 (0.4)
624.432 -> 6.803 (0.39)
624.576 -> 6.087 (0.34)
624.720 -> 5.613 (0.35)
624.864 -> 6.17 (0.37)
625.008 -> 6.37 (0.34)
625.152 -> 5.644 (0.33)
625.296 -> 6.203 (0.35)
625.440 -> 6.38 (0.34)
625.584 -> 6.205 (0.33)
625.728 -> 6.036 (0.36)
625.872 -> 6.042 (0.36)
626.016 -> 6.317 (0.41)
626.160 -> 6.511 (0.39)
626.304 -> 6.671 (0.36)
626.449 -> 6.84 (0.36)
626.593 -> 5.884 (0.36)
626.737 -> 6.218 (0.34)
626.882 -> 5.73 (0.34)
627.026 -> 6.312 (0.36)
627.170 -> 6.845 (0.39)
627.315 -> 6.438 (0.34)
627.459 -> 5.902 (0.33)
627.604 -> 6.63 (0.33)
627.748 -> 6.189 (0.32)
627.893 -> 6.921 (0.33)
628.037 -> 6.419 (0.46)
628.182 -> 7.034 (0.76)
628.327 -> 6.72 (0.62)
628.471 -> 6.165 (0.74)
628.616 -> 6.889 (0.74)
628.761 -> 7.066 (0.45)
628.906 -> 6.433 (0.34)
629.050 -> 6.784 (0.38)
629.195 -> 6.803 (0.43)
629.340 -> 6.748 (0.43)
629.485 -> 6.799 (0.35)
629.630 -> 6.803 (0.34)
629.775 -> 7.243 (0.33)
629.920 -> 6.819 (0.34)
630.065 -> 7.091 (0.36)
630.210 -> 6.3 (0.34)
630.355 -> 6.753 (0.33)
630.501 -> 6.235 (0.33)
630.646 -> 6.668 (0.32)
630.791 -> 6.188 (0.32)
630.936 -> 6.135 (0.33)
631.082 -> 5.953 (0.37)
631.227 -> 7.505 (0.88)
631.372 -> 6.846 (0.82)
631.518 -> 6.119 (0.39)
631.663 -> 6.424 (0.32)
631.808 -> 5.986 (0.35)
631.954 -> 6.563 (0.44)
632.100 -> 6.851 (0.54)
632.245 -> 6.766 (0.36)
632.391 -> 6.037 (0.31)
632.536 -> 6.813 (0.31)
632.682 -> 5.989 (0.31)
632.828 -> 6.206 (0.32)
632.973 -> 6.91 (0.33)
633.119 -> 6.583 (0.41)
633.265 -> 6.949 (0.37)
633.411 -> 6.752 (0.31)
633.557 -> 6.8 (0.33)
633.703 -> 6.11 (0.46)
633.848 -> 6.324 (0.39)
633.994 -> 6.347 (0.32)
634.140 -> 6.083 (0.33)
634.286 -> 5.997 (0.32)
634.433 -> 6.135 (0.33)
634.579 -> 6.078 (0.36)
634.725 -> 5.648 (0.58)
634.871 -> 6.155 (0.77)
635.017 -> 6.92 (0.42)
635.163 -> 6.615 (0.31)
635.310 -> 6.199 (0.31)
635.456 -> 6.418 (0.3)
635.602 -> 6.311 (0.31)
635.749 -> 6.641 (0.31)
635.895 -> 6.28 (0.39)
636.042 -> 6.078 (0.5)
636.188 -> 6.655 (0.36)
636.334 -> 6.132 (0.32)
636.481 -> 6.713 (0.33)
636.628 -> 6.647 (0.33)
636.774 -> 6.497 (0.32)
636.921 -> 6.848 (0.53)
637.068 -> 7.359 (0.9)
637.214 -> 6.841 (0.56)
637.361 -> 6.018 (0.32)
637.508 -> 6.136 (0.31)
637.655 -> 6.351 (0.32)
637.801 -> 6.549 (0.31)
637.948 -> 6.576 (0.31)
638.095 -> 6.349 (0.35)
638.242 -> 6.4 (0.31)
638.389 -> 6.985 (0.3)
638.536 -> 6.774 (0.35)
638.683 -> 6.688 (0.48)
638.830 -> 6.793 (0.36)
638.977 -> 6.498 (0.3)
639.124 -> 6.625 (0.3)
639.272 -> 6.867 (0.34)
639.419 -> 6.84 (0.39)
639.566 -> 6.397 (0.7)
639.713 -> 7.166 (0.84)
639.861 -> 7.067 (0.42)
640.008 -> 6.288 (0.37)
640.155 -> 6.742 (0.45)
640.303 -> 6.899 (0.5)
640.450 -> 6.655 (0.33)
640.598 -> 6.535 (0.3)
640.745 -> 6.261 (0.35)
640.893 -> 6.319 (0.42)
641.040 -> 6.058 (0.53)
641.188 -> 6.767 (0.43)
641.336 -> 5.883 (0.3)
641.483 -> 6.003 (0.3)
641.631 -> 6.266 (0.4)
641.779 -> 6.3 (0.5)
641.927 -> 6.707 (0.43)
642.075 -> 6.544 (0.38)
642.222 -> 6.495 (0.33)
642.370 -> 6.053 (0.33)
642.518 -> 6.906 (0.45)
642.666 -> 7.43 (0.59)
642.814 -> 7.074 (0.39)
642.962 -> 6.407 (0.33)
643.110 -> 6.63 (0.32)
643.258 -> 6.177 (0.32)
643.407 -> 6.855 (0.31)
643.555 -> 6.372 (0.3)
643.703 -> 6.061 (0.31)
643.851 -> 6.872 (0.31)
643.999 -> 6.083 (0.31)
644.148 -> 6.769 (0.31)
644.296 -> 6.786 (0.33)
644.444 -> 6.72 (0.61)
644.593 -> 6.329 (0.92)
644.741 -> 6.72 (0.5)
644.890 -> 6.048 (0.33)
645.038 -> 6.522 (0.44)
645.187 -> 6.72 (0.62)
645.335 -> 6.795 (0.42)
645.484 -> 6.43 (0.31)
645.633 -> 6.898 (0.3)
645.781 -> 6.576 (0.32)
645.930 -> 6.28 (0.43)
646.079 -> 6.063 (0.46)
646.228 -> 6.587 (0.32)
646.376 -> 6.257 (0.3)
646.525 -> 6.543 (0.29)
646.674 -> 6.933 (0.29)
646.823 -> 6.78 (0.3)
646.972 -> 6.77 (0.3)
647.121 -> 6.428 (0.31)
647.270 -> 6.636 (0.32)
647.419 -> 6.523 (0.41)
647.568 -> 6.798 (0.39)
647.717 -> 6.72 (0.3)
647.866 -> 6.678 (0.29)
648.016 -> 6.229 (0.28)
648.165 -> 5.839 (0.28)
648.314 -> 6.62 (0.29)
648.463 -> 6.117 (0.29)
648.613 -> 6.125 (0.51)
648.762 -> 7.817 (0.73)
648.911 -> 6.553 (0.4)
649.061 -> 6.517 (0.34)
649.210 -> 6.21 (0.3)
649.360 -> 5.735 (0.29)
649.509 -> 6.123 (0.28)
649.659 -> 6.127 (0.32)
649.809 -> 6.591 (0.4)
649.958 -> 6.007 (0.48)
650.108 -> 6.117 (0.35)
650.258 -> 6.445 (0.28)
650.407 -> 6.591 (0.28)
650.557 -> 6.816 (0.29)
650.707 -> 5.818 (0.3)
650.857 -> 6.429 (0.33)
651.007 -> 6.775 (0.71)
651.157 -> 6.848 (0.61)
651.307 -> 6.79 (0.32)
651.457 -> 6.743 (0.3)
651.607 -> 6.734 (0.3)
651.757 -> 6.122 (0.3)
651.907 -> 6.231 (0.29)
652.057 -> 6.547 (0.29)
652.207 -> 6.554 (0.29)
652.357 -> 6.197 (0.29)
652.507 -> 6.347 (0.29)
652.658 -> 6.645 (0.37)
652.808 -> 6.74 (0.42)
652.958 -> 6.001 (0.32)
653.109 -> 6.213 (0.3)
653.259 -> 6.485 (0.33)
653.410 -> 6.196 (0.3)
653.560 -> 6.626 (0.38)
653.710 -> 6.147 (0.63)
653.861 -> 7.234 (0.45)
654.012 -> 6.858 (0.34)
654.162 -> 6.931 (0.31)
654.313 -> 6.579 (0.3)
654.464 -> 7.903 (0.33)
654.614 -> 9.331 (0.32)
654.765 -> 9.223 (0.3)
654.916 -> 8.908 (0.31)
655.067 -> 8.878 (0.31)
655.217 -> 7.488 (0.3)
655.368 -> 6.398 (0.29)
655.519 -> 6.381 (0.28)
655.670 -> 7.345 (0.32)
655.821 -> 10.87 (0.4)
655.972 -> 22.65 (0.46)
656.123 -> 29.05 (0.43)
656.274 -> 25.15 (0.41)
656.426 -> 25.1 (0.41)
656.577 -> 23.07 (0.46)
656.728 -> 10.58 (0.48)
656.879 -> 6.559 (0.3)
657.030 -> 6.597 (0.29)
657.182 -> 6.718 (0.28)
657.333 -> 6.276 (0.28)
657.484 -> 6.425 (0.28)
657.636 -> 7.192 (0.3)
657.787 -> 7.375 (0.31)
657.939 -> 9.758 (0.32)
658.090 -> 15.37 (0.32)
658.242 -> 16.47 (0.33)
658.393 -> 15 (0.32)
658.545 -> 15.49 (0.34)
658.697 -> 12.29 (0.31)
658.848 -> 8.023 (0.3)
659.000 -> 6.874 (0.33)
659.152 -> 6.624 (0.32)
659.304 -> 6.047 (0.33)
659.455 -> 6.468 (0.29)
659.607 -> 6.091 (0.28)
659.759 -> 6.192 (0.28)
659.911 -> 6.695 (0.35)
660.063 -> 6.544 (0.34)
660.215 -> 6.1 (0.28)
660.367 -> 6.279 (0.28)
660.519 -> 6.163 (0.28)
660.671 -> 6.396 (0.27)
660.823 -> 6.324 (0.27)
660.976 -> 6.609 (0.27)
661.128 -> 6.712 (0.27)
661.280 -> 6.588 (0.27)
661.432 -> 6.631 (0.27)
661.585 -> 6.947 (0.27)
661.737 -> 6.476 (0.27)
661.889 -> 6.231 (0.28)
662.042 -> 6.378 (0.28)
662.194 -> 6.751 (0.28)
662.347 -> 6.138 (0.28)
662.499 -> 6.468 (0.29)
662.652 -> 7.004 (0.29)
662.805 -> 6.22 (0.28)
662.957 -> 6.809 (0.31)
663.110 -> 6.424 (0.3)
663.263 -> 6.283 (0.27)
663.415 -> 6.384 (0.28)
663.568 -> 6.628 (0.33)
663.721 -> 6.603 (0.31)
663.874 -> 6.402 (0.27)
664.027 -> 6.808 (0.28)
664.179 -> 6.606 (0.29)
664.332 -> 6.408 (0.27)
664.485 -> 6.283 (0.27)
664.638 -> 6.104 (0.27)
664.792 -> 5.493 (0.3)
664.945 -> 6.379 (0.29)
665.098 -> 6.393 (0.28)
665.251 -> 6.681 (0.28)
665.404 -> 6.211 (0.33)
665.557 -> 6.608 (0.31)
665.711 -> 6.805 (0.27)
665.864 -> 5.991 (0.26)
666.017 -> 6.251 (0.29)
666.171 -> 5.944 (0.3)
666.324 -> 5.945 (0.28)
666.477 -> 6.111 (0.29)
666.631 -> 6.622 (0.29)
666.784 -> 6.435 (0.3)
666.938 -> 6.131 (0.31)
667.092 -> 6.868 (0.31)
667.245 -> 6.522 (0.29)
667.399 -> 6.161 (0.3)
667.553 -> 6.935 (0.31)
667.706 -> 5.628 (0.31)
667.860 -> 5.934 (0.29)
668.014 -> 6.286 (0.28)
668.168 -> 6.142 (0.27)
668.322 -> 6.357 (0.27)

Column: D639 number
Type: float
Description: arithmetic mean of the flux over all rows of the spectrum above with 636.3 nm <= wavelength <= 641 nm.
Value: 6.62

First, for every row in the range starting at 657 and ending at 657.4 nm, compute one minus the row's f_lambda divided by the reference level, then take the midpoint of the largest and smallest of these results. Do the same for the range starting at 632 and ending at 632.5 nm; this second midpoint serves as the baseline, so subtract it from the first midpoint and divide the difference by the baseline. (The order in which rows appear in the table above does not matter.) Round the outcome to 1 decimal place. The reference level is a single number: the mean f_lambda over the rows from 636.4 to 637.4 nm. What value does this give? -0.2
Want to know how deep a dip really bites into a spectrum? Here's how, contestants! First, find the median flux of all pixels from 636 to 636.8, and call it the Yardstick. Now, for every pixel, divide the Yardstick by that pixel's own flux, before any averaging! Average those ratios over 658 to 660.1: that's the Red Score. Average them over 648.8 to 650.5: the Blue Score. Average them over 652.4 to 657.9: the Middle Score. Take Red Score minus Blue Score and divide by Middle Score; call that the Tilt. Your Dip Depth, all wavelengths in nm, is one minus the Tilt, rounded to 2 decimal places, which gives 1.30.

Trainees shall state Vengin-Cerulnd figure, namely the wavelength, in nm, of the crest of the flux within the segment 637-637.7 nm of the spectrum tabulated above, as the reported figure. 637.068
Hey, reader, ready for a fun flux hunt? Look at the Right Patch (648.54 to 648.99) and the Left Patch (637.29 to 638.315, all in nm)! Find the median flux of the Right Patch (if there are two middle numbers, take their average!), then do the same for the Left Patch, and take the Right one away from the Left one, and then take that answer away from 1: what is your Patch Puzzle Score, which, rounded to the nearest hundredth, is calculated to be 1.20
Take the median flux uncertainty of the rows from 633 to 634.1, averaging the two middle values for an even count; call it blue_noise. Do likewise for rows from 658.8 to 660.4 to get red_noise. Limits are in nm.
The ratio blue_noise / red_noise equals 1.23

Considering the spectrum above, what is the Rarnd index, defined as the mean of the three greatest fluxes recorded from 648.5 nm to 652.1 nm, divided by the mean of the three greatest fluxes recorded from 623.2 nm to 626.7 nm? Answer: 1.05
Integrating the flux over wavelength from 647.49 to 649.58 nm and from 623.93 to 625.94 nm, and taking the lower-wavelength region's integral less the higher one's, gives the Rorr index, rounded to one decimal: -1.0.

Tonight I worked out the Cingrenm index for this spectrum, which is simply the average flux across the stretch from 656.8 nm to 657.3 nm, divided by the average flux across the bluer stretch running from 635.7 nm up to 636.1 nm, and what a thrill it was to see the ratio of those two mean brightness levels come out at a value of 1.05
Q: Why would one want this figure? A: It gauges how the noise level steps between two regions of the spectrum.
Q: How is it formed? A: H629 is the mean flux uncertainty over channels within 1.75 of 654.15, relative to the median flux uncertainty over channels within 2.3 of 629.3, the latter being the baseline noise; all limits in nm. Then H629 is 0.97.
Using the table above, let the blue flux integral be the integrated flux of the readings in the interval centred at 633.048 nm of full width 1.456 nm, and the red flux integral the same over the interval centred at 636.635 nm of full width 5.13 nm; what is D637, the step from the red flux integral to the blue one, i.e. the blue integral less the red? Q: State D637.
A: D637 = -24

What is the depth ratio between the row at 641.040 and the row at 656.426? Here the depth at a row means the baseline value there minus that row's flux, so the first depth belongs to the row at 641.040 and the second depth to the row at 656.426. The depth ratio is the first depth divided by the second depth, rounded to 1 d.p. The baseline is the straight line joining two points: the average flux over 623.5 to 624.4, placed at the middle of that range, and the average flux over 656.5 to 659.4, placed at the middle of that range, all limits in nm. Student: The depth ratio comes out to -0.1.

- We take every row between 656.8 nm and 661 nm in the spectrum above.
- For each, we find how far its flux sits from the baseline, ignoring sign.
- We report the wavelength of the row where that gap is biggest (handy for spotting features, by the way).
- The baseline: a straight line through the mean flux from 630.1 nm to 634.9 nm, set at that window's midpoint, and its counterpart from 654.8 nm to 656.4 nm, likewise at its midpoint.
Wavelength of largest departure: 660.519 nm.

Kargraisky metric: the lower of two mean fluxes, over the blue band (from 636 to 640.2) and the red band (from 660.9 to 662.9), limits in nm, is 6.6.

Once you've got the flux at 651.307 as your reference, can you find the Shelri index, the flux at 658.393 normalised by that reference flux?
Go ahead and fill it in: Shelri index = 2.2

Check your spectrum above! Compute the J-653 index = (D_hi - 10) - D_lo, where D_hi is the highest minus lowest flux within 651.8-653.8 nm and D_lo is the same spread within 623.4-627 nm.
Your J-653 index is -10.9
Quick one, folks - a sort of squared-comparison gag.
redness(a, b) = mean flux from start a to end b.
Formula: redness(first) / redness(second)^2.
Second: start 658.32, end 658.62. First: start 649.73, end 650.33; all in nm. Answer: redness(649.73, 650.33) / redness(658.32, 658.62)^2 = 0.027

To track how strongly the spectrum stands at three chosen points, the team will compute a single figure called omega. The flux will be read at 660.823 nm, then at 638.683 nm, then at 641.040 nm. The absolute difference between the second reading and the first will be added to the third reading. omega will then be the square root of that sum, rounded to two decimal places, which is 2.53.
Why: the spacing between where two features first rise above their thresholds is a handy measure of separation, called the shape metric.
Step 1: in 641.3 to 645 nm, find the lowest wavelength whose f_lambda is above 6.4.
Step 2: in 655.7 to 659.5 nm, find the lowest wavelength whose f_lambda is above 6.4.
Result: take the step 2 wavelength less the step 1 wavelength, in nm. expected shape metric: 13.89 nm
